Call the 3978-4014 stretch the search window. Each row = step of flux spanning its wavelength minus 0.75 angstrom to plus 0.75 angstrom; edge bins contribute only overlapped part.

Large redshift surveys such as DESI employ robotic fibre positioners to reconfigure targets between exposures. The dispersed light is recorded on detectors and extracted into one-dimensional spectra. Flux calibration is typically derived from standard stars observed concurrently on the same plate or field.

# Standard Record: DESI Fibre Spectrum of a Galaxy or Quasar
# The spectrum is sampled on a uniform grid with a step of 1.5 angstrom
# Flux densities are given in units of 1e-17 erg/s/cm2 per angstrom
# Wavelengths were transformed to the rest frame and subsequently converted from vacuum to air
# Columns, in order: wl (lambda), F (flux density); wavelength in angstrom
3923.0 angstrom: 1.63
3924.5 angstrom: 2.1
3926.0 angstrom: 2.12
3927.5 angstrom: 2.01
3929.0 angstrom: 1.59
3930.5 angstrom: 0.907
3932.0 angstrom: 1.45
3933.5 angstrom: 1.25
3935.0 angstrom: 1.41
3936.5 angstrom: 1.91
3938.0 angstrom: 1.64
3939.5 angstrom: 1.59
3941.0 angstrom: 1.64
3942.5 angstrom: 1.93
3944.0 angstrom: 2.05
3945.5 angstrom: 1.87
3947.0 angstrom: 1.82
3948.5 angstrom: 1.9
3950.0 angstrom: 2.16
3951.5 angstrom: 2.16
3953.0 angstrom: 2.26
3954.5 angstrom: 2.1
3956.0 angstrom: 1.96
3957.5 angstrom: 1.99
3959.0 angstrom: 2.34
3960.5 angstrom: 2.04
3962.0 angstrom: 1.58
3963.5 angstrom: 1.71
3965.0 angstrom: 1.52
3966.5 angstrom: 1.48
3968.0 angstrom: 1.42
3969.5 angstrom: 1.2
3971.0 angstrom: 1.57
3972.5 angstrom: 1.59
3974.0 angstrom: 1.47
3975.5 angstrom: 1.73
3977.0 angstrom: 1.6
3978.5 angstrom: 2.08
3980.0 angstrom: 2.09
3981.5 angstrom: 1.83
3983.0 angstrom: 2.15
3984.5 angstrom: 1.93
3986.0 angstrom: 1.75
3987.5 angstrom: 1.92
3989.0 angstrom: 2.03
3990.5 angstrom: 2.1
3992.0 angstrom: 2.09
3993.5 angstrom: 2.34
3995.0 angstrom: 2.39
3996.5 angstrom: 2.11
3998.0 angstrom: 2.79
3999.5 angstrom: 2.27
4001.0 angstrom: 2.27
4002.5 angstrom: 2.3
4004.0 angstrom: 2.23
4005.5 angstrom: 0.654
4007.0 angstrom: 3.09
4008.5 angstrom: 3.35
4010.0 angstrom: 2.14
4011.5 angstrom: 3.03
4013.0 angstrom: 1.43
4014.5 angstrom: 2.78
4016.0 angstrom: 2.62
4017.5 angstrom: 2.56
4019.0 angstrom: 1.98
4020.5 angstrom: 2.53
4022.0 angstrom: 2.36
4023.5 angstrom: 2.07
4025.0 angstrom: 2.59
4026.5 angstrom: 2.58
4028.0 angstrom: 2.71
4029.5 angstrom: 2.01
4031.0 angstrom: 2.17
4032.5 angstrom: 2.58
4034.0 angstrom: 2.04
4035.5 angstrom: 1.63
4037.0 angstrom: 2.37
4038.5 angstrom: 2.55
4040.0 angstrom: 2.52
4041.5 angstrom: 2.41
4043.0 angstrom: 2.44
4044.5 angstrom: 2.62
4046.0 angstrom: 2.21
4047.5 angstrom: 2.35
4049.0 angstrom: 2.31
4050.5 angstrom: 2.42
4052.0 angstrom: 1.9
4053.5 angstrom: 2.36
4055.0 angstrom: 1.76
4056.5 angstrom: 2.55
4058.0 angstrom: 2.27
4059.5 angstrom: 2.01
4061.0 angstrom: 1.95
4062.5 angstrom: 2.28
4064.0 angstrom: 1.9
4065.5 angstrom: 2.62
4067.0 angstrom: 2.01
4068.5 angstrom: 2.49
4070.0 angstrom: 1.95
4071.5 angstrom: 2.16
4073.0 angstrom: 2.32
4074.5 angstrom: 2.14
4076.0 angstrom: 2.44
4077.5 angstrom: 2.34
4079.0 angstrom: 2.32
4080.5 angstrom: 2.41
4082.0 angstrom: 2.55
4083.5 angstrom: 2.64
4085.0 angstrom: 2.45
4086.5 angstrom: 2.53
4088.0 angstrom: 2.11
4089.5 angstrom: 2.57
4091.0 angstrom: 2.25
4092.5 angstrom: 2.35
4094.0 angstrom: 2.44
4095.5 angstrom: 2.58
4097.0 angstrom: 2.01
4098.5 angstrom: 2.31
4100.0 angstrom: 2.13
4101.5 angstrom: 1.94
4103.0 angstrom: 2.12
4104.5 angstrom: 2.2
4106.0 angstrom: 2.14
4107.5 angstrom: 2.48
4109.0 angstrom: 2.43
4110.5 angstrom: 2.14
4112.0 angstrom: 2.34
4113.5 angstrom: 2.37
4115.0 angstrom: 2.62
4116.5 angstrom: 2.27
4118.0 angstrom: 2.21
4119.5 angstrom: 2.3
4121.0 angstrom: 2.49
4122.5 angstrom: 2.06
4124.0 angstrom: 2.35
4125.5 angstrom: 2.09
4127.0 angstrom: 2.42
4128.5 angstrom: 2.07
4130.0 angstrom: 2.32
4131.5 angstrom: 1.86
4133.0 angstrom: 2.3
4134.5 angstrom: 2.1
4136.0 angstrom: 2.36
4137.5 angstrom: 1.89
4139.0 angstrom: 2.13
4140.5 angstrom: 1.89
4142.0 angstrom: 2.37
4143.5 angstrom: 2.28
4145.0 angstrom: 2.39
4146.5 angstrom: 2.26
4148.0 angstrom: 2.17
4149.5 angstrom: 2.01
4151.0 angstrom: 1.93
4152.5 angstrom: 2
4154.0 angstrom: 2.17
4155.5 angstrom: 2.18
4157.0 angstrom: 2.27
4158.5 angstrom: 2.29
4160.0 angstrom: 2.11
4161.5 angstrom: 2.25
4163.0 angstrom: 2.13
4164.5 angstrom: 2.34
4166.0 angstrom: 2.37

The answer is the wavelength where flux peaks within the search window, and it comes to 4008.5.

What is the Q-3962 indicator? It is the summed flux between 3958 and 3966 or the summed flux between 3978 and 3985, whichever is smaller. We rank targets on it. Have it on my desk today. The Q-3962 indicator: 9.2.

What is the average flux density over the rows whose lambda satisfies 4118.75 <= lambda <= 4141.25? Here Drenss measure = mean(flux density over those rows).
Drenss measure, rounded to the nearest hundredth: 2.18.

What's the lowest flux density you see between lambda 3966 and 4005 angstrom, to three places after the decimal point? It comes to 1.200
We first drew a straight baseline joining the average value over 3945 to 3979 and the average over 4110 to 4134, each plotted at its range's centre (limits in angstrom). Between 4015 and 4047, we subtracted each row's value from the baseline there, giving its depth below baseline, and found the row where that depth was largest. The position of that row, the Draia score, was 4035.5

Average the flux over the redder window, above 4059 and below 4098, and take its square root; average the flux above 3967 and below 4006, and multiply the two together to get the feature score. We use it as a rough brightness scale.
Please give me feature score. 2.9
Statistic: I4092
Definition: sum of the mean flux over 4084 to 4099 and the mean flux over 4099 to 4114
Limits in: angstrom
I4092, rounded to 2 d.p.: 4.59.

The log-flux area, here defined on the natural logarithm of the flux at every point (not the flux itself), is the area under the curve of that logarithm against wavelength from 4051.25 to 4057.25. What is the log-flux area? 4.5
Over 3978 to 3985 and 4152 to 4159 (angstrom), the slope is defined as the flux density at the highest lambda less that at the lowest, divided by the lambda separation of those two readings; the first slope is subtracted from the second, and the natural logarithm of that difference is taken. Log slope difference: -2.6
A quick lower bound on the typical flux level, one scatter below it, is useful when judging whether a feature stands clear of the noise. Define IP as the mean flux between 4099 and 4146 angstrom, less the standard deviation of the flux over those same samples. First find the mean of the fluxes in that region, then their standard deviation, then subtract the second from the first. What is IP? 2.04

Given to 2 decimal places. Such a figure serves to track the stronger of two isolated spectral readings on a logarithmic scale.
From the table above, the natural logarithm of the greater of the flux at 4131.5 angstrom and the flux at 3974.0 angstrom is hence 0.62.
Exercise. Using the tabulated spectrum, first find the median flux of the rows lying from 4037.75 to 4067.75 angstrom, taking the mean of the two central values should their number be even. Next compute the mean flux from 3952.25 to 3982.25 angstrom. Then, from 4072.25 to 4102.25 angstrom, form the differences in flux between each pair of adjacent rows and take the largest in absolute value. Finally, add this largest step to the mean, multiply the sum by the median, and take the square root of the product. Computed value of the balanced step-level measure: 2.34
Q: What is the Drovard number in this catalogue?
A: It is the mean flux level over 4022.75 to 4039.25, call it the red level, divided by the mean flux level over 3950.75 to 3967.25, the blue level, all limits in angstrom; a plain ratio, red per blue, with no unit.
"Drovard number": 1.20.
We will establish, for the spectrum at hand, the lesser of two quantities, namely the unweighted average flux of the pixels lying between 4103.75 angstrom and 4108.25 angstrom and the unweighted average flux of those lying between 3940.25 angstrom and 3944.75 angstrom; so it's 1.9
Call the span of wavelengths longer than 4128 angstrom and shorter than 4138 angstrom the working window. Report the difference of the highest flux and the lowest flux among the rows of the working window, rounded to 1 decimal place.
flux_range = 0.5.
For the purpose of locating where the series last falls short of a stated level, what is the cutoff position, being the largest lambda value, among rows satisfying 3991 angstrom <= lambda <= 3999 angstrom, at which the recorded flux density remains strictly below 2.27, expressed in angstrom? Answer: 3996.5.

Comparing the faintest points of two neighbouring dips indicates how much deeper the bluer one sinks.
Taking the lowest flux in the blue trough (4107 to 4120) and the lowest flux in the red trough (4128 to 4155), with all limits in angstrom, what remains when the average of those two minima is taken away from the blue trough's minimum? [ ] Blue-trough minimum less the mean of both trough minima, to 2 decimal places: 0.14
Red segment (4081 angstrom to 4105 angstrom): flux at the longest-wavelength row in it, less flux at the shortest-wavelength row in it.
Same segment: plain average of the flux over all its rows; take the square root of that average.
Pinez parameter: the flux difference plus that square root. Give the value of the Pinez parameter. 1.2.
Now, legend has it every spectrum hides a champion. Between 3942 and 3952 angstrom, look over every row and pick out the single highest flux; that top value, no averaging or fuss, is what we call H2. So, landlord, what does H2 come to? 2.16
